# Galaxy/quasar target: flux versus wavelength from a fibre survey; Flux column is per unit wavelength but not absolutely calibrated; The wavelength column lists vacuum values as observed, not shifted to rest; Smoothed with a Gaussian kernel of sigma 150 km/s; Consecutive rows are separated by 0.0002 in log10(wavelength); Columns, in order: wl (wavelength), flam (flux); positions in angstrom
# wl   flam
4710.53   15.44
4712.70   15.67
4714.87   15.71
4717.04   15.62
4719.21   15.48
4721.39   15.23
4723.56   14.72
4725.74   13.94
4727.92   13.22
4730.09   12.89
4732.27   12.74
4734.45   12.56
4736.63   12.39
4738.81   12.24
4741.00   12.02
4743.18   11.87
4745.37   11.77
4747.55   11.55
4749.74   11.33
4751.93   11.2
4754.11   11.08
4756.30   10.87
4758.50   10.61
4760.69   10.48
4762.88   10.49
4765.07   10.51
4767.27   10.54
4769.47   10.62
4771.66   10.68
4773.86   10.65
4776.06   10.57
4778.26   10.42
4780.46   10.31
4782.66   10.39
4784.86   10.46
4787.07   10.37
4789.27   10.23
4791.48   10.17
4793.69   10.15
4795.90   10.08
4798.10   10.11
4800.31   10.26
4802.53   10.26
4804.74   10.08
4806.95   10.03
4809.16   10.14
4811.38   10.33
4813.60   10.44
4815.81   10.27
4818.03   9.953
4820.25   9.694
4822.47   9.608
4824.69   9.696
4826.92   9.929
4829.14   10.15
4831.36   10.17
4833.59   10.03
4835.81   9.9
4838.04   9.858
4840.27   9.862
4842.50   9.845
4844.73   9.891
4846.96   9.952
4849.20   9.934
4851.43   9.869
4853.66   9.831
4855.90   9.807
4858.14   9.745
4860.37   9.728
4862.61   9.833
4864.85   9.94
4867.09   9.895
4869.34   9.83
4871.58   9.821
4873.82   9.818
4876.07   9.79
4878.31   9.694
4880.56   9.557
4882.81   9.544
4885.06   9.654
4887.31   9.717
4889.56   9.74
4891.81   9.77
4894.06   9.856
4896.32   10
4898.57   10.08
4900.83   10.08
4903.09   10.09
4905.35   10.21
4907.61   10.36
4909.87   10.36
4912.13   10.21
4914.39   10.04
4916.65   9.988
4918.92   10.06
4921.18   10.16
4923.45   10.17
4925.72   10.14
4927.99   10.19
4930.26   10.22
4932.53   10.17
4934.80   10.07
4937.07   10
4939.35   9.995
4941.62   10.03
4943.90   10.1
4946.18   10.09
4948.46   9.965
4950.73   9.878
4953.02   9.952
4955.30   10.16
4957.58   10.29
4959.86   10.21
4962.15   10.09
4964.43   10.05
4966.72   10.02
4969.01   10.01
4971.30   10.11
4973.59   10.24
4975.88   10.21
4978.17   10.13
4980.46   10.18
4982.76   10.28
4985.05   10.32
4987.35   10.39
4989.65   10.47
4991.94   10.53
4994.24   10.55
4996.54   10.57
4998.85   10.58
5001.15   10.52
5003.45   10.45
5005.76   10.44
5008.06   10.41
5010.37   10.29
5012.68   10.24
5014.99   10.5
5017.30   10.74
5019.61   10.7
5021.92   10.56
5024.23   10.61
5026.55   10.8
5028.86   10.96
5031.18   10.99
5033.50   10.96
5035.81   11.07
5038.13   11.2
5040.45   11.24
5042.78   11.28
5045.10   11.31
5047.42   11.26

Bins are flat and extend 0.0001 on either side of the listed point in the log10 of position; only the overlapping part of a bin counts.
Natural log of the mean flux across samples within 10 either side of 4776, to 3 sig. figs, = 2.35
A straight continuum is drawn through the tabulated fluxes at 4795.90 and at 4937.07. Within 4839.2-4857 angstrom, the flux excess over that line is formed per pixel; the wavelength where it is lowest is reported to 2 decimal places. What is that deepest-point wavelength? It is 4855.90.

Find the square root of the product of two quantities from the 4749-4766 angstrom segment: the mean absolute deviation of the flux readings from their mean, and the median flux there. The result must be 1.8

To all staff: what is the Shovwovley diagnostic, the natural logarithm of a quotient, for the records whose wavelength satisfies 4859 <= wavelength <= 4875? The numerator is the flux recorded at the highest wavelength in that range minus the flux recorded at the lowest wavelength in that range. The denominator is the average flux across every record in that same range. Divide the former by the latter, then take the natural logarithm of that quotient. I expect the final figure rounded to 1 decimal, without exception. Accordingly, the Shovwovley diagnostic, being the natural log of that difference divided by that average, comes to -4.7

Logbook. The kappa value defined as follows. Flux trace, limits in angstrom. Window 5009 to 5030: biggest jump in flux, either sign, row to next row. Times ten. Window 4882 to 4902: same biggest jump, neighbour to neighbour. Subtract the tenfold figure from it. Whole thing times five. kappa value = -12.3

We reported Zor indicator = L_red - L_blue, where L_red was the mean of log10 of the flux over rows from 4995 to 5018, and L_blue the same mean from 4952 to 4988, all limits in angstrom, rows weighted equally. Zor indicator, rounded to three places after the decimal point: 0.013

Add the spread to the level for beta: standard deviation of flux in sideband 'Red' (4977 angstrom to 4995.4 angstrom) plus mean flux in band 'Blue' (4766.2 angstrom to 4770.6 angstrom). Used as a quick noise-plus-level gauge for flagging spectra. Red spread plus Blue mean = 10.7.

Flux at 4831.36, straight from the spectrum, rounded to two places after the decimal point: 10.17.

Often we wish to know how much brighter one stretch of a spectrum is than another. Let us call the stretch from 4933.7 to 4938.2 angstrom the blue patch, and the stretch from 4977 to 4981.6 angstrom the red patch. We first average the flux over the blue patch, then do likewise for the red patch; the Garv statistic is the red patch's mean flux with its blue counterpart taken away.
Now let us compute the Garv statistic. 0.1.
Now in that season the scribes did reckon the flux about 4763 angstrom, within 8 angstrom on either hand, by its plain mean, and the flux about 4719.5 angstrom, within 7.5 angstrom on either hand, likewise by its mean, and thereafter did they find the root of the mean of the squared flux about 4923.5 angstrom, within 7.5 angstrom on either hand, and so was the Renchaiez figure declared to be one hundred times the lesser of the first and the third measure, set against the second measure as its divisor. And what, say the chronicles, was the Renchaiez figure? 67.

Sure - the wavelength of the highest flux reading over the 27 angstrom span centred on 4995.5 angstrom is 4998.85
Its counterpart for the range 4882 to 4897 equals 4896.32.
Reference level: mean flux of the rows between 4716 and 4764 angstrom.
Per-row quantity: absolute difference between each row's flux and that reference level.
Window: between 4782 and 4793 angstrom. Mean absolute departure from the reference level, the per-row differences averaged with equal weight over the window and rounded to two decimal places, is 2.14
